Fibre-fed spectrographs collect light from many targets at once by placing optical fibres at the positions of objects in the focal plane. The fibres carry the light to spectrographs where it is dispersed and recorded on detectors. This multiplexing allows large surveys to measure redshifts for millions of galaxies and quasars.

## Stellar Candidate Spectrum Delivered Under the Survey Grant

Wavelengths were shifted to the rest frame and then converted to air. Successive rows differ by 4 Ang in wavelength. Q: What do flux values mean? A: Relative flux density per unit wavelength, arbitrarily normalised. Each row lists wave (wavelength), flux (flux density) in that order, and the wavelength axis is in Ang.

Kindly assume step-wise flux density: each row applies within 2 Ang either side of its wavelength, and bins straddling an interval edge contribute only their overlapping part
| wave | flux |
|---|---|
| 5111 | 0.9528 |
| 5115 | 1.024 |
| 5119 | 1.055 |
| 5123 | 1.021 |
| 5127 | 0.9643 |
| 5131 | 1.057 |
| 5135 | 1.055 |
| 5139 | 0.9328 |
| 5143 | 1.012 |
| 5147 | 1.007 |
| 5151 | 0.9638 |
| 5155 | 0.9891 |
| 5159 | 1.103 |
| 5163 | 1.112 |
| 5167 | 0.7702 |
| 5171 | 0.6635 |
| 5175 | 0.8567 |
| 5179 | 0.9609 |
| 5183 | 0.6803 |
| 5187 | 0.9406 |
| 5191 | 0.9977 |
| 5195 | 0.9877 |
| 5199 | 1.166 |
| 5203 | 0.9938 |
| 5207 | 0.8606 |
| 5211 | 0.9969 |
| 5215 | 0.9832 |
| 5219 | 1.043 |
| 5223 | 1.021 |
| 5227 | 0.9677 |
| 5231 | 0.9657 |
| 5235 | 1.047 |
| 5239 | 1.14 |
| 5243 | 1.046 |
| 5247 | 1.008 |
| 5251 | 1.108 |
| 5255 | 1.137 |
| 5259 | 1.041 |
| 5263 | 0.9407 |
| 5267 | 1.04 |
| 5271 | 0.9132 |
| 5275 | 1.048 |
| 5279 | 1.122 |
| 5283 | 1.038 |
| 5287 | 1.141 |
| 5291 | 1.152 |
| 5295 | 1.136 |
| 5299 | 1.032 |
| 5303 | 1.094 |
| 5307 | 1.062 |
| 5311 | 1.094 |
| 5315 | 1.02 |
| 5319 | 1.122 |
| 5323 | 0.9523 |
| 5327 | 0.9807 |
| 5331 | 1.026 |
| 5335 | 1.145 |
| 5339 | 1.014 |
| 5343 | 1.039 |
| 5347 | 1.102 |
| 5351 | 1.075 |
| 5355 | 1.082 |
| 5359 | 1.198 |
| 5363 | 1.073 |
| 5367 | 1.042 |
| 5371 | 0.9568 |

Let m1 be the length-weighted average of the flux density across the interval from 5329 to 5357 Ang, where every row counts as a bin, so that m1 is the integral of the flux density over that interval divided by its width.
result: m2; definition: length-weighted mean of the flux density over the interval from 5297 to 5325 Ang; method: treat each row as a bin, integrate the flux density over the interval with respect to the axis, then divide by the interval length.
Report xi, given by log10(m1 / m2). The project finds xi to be 0.006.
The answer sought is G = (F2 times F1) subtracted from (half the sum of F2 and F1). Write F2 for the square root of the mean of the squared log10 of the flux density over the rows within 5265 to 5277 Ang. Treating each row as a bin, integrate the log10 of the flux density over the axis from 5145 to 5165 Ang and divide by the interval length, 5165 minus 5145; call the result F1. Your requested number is 0.0204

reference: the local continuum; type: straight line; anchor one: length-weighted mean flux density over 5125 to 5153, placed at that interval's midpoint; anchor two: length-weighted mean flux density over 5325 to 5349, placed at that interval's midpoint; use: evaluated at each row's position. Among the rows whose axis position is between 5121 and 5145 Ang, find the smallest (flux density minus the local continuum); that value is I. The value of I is -0.066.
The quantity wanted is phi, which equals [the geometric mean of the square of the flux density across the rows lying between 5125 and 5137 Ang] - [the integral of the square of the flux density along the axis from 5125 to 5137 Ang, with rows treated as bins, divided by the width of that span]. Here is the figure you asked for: -0.004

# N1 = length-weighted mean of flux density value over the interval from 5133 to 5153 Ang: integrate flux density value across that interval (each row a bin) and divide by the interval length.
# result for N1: 0.99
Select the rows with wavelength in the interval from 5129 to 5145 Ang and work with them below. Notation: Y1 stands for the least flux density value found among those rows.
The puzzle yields 0.9328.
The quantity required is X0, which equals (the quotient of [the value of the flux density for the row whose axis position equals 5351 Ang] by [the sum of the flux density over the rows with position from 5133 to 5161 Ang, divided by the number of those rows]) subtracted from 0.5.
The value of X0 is -0.57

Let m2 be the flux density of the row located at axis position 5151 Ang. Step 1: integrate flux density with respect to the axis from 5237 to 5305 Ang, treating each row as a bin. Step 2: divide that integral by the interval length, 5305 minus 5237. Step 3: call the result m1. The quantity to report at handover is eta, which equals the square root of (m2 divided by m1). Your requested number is 0.95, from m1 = 1.067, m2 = 0.9638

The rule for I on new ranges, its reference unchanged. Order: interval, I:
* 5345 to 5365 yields 0.015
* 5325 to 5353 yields -0.068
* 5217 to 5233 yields -0.057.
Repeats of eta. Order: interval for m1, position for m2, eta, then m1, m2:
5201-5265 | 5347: 1.04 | 1.019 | 1.102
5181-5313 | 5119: 1.01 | 1.029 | 1.055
